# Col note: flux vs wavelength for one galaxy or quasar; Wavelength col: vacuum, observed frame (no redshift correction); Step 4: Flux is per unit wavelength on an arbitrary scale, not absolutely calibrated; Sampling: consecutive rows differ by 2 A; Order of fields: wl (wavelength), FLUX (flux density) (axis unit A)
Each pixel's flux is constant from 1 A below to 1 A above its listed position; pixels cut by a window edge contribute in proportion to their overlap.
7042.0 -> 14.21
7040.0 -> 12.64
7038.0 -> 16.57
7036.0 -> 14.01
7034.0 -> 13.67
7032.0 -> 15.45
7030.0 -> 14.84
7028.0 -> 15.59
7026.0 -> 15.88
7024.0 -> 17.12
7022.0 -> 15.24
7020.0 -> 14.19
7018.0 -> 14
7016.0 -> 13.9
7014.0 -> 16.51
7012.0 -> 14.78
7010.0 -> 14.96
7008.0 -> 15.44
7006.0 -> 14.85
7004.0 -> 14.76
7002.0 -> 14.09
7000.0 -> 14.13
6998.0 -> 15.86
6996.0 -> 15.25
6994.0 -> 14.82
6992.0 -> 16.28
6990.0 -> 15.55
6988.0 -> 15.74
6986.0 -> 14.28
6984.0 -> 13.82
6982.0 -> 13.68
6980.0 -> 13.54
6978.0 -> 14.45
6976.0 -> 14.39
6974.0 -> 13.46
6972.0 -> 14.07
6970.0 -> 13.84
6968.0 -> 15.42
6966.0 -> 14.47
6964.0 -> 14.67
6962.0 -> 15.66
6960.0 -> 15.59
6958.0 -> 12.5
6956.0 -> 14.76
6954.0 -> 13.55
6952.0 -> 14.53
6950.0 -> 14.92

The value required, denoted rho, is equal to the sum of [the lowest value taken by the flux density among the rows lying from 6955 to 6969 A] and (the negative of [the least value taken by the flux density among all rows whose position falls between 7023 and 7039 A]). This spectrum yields -1.2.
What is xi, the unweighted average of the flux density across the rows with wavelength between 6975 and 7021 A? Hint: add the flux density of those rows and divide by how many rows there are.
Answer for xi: 14.8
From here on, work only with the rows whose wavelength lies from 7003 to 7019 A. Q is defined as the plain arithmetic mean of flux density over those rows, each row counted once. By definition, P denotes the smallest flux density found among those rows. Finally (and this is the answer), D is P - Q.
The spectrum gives -1.00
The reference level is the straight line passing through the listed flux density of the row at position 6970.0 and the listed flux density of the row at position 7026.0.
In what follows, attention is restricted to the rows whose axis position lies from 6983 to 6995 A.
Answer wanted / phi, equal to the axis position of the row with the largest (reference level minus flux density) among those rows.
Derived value 6984.0 A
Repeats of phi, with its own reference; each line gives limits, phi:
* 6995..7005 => 7002.0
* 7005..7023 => 7016.0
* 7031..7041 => 7040.0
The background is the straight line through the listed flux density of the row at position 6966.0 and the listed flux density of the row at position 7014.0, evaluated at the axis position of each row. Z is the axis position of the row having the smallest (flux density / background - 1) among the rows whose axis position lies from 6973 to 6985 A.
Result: 6980.0 A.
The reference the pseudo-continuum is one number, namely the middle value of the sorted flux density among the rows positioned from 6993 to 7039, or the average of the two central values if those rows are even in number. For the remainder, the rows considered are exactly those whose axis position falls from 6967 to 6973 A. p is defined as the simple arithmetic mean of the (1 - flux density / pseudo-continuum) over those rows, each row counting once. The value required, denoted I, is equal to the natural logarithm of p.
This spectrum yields -3.6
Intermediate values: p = 0.027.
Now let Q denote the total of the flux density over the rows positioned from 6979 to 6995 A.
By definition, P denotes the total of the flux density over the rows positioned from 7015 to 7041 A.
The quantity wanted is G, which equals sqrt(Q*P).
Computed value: 151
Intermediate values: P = 193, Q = 118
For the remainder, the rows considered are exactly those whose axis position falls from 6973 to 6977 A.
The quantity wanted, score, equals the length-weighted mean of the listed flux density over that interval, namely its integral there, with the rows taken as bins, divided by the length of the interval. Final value 13.9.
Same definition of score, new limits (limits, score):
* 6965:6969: 14.9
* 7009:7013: 14.9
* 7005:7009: 15.1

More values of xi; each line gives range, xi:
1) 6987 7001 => 15.4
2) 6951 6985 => 14.3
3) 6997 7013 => 14.9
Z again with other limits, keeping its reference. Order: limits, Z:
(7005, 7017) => 7016.0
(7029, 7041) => 7040.0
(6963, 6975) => 6974.0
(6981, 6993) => 6982.0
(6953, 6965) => 6958.0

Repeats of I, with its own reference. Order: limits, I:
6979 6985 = -2.5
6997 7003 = -4.6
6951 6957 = -3.3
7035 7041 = -3.5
